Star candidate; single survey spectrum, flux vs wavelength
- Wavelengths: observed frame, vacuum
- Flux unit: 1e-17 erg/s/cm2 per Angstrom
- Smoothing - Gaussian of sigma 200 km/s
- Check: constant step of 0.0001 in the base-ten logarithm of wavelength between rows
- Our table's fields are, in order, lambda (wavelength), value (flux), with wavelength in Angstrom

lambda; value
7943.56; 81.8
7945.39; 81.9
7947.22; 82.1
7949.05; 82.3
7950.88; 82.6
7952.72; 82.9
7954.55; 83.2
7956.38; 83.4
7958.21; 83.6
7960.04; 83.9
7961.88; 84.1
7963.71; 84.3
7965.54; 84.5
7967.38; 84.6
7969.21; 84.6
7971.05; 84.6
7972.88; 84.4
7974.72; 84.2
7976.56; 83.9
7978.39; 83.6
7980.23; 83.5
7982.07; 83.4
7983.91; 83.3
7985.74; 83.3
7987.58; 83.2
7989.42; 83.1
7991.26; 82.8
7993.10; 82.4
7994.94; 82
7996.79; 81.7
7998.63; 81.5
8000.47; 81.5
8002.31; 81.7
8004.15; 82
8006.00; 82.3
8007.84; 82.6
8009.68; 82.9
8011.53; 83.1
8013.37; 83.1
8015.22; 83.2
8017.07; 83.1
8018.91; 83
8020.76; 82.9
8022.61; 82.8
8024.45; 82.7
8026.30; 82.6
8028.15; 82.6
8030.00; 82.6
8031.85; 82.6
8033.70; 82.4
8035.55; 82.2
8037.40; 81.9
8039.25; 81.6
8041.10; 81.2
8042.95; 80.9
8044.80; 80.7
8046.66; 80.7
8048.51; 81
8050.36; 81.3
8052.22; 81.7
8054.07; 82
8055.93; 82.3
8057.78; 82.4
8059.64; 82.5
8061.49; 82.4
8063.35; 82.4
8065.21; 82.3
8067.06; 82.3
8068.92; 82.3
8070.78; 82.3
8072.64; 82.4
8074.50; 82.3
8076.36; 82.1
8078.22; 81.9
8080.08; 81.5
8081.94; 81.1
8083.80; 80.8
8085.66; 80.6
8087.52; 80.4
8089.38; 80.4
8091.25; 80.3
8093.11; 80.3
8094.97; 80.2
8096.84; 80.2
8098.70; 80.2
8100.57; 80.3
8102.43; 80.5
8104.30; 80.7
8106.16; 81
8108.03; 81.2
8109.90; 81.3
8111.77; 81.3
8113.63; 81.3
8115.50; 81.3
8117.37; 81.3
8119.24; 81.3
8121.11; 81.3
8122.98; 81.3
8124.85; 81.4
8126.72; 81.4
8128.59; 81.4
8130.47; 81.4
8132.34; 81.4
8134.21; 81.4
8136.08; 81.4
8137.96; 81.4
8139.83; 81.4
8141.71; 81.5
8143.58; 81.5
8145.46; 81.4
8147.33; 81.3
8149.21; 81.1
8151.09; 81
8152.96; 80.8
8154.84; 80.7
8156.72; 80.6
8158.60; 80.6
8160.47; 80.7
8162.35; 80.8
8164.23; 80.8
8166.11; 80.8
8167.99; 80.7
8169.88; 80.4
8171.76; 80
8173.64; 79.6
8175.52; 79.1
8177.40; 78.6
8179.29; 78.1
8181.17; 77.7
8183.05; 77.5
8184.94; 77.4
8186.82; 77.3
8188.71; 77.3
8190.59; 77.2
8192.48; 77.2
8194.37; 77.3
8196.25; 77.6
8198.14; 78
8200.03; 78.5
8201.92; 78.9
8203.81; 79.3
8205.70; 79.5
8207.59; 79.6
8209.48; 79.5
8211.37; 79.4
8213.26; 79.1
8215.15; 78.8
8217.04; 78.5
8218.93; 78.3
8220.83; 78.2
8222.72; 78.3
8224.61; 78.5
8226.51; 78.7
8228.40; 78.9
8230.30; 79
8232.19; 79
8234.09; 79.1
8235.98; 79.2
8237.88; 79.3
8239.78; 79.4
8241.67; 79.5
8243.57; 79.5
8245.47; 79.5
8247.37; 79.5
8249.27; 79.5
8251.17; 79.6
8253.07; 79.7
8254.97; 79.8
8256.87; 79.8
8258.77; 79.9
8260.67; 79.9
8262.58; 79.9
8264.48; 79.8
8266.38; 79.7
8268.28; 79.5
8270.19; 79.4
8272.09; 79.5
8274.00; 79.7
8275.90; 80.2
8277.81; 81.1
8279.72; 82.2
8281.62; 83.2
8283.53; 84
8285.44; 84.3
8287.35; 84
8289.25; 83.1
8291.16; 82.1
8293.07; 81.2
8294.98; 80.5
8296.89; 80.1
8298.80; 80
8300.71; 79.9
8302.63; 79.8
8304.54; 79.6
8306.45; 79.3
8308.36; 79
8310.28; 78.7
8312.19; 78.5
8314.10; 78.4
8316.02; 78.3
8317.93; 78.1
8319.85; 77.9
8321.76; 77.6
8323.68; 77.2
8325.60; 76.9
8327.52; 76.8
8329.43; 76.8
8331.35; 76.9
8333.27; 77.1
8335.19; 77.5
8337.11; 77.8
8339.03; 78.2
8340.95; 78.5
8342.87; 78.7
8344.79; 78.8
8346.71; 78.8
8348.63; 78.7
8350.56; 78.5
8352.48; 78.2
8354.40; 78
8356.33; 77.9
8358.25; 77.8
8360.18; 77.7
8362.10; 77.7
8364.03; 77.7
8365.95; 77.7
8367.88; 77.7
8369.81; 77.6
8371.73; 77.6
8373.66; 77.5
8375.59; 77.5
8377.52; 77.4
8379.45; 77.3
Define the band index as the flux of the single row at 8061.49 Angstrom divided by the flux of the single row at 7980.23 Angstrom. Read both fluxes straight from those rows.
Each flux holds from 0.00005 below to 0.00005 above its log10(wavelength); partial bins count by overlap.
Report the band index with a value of 0.99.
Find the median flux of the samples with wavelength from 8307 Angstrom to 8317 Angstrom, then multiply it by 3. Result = 235.5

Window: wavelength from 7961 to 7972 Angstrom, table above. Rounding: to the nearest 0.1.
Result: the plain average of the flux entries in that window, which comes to 84.5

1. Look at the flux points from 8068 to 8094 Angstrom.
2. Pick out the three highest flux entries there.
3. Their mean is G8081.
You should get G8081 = 82.3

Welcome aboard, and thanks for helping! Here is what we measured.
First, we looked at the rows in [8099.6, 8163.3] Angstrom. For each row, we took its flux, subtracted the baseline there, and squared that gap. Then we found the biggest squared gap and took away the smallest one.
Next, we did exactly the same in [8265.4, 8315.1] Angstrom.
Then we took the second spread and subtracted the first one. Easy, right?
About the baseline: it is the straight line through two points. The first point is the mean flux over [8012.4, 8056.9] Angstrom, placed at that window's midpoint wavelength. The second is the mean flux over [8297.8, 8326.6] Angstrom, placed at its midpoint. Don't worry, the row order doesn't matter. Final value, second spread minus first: 28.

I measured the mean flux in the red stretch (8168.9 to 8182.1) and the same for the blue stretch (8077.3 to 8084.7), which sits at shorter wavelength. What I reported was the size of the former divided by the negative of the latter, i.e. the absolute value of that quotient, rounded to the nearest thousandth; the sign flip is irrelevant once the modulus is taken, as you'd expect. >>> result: 0.972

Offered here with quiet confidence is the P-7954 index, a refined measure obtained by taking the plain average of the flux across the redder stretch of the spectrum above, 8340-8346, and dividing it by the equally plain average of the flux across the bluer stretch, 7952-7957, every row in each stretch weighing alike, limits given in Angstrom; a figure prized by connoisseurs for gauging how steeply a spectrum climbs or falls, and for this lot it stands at 0.946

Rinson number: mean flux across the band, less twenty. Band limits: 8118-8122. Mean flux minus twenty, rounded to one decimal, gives 61.3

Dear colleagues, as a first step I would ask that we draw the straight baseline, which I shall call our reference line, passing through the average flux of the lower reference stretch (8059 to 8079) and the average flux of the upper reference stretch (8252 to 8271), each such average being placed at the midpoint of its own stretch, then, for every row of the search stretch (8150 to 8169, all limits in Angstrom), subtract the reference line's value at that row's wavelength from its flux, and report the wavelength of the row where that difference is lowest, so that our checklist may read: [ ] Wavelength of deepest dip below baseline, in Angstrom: 8156.72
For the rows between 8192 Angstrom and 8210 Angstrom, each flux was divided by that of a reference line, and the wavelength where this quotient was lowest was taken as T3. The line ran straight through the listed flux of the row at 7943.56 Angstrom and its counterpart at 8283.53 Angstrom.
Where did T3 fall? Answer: 8192.48 Angstrom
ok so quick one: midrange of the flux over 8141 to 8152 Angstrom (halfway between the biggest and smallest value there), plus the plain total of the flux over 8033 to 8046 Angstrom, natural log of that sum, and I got 6.5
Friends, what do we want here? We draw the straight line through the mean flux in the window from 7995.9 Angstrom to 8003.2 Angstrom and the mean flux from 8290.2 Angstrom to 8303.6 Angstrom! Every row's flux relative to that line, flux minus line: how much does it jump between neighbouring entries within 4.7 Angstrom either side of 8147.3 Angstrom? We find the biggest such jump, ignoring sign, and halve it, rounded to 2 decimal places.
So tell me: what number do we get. 0.10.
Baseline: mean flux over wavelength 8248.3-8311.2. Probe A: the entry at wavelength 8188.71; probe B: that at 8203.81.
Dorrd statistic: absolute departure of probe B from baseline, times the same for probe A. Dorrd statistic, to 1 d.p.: 4.0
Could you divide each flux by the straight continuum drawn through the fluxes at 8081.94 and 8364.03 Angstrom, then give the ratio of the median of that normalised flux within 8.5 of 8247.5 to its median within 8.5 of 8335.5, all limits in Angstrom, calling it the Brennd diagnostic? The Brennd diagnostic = 1.01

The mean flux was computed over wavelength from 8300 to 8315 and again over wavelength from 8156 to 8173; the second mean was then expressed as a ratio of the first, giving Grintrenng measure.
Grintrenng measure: 1.02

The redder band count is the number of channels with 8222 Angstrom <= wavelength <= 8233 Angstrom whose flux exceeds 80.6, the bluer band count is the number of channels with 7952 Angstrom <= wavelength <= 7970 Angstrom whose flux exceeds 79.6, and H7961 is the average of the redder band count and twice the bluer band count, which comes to 10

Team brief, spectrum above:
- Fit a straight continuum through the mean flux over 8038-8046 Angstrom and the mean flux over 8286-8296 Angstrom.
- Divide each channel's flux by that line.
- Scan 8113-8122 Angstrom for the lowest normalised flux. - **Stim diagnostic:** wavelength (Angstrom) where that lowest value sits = 8121.11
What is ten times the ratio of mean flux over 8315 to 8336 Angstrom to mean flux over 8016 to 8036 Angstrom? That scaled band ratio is 9.36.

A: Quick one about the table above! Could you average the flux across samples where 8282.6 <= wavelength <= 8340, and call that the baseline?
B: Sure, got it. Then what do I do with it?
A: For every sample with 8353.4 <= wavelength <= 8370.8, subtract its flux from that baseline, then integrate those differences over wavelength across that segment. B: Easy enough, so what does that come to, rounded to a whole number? 27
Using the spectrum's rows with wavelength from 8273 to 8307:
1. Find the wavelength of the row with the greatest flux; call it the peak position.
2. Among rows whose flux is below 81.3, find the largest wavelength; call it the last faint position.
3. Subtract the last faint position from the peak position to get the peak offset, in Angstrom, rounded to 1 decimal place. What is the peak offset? -21.0 Angstrom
